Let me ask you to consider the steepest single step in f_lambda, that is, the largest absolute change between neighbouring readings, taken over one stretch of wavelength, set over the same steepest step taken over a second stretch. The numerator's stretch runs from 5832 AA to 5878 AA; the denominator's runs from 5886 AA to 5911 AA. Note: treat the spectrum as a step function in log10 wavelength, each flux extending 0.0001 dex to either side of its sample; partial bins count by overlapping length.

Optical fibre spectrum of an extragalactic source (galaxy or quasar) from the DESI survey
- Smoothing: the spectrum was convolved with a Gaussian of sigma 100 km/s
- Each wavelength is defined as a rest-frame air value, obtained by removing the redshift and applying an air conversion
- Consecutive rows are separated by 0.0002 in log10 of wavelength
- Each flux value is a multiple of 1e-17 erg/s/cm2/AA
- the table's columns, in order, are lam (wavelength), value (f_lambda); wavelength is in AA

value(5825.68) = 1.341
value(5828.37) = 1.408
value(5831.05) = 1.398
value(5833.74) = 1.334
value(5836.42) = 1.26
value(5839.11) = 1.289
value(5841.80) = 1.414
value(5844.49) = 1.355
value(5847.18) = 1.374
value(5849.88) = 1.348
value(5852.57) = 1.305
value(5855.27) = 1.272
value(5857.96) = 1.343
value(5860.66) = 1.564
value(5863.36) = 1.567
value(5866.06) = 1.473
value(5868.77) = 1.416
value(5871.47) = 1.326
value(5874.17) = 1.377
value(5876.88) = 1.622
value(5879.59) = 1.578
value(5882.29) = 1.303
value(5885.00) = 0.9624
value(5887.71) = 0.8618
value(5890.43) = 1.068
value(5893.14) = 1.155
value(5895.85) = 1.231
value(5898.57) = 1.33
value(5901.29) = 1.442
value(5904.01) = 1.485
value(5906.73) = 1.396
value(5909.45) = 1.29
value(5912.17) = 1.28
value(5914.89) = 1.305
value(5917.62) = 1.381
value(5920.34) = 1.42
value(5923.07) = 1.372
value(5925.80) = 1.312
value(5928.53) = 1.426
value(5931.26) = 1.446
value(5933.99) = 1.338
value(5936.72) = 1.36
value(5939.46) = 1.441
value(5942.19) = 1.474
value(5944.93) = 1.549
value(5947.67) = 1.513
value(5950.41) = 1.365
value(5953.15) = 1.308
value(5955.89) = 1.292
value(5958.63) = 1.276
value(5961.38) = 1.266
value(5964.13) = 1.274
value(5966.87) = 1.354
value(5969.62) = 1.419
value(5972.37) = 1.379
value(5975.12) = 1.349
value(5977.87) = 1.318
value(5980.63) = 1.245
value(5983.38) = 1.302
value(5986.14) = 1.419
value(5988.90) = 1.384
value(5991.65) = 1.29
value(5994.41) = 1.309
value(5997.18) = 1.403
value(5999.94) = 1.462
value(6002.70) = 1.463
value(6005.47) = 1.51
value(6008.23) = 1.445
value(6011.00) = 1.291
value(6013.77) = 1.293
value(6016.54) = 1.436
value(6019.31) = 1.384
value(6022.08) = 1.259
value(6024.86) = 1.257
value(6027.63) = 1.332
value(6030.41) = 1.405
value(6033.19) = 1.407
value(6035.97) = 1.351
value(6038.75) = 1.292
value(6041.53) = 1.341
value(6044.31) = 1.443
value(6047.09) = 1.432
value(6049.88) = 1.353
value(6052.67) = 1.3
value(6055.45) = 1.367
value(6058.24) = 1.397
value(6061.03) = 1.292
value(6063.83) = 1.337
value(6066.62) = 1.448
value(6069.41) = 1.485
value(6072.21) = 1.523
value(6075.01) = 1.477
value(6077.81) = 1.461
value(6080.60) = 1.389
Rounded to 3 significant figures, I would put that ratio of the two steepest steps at 1.19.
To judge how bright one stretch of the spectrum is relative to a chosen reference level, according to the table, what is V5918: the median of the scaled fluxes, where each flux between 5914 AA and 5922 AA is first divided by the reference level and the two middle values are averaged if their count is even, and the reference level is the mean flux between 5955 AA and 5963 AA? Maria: 1.08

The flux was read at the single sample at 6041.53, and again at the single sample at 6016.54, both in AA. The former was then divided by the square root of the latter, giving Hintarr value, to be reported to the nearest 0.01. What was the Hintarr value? 1.12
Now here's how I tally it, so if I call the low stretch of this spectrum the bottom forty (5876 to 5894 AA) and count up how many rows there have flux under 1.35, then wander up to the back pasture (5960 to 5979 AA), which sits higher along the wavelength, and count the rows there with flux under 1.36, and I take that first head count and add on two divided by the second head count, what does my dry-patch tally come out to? 5.4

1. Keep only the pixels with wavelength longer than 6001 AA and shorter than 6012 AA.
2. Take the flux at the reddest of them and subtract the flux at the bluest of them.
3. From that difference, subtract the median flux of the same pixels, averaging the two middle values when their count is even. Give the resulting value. -1.63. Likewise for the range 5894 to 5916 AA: -1.24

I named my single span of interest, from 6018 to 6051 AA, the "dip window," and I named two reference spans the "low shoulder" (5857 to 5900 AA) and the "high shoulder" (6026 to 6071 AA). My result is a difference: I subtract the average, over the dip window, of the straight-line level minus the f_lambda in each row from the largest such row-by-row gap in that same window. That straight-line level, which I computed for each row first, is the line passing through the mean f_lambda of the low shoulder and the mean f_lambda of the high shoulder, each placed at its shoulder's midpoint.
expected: 0.09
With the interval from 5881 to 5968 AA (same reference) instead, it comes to 0.45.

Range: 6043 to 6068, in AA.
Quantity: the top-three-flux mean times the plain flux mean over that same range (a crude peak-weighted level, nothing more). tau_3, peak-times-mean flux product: 1.98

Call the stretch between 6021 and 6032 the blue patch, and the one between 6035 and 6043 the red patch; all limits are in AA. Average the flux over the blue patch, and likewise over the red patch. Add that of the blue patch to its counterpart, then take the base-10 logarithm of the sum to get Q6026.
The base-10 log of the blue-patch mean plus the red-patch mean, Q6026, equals 0.422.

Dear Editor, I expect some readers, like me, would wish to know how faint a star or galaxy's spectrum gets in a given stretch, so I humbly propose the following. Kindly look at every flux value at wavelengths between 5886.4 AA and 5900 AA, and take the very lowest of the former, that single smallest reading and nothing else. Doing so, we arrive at 0.8618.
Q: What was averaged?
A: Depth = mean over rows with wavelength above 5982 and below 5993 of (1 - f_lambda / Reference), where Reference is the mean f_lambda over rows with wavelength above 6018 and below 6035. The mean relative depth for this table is -0.006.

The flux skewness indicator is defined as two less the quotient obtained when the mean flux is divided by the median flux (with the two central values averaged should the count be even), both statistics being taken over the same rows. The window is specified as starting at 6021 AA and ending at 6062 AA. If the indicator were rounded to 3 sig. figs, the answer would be 1.00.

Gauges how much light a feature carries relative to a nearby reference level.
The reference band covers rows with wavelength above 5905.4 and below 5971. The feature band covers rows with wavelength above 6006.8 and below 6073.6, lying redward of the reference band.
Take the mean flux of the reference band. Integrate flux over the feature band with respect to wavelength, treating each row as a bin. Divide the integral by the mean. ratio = 66.8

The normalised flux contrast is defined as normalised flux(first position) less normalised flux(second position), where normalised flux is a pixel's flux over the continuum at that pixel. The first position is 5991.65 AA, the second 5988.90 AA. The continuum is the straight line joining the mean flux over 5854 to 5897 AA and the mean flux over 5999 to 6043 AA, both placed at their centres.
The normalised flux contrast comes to -0.070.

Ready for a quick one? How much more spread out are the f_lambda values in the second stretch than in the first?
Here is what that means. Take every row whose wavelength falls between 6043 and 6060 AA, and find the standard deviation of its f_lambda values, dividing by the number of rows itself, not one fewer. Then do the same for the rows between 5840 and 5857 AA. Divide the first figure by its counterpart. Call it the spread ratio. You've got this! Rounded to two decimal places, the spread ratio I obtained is 1.06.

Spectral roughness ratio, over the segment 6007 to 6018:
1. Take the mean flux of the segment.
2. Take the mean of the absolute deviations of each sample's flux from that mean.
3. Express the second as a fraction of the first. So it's 0.054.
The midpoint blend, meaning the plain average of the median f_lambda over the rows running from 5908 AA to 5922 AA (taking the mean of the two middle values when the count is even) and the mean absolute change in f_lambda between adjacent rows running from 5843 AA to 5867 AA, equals 0.684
